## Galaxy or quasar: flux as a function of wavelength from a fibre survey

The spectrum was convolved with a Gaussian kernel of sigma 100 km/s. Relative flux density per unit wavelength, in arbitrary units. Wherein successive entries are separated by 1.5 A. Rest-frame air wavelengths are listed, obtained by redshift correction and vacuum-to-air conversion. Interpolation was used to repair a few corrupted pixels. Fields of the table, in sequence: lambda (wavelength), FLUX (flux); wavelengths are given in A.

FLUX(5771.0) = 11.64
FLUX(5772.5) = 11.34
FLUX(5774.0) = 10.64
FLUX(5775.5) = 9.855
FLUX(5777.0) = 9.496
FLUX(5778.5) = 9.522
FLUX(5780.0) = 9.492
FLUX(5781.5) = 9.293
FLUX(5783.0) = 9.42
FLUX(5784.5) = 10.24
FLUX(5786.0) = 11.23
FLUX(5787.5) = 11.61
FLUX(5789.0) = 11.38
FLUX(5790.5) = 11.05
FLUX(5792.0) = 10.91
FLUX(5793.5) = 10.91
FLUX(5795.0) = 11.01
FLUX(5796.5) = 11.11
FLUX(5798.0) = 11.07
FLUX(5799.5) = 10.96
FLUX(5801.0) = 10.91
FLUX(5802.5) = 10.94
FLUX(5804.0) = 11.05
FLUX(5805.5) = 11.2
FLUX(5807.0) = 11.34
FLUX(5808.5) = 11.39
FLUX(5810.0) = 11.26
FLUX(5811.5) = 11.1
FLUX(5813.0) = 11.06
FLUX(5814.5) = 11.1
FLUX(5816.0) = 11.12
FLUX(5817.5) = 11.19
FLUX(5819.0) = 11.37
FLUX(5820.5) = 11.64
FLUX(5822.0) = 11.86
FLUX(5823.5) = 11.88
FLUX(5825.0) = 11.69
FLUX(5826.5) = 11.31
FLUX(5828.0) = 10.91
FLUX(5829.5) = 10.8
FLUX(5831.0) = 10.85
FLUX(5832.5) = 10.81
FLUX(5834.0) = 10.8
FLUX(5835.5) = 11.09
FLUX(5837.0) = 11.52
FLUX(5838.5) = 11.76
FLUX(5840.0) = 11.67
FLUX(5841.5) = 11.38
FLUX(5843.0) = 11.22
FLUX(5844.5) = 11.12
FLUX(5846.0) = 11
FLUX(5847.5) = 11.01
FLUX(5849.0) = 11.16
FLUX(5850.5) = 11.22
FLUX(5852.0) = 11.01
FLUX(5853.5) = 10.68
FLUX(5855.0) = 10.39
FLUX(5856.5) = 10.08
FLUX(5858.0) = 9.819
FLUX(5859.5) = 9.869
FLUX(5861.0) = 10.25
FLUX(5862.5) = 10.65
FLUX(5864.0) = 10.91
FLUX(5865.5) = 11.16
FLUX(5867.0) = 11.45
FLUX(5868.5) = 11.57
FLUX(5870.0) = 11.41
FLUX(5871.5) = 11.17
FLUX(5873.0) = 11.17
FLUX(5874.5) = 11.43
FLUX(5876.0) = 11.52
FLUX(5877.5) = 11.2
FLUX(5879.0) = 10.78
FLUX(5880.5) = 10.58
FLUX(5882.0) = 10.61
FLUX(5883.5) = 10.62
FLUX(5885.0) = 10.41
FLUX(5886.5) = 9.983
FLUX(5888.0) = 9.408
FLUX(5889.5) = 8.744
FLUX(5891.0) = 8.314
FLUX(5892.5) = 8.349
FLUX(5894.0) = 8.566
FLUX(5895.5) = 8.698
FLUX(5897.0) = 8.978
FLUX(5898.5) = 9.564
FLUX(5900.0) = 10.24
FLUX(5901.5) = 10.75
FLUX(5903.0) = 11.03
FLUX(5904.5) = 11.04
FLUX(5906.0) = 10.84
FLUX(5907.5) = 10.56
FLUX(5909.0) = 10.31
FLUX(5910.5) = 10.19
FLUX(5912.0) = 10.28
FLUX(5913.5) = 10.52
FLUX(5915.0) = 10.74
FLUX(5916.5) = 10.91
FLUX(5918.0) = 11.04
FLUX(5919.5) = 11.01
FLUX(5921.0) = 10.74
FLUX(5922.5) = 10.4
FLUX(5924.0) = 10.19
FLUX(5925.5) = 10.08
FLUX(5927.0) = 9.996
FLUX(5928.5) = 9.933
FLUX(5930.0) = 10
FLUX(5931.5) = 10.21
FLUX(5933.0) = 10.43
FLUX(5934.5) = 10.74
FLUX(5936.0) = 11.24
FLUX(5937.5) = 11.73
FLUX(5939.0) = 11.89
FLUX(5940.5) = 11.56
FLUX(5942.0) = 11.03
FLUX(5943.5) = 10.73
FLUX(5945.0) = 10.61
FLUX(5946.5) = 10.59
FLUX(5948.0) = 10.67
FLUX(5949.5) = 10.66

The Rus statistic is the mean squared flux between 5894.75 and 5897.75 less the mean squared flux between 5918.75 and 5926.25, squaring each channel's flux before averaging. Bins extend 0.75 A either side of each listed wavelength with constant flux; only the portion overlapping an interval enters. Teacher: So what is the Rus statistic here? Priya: -32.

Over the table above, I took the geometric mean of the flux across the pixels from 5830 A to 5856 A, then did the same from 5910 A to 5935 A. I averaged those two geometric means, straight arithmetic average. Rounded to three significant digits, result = 10.8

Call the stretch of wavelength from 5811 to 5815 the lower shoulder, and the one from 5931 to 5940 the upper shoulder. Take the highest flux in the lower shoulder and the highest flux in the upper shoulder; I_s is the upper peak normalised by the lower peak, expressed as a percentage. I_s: 107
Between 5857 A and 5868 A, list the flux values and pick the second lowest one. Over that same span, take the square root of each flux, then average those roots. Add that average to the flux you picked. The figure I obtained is 13.1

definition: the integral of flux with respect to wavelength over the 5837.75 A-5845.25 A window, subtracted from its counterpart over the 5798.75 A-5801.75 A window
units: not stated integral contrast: -53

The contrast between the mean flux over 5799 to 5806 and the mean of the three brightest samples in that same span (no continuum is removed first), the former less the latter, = -0.06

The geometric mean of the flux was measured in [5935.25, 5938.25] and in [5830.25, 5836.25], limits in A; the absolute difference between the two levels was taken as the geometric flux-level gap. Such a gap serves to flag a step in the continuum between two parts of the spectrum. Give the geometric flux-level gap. 0.60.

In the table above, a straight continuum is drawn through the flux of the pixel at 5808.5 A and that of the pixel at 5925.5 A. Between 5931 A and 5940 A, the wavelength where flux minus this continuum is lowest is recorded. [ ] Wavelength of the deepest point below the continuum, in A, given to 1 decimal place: 5931.5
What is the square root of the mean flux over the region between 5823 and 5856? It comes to 3.34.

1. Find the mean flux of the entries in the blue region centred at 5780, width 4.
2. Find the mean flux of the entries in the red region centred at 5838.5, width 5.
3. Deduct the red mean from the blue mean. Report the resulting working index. -2.2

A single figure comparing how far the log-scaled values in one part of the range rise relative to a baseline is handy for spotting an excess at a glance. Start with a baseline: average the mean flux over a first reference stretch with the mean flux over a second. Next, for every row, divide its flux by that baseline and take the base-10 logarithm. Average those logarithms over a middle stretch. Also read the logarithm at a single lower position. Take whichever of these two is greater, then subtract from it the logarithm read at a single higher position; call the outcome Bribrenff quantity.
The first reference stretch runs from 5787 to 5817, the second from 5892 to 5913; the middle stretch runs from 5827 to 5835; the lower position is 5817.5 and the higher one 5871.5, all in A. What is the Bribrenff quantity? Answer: 0.001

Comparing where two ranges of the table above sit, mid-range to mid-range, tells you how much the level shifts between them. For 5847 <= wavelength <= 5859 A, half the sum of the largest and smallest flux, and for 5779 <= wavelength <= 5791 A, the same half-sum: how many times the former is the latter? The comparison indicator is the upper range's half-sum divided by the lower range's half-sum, 1.01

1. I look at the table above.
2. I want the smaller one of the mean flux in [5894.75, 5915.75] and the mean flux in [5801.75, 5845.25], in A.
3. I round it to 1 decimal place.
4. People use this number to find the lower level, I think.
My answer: 10.3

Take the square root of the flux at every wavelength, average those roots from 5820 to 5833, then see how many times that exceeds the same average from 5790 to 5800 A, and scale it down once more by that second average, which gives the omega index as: 0.306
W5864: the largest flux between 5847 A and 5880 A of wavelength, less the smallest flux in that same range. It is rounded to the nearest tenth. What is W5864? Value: 1.8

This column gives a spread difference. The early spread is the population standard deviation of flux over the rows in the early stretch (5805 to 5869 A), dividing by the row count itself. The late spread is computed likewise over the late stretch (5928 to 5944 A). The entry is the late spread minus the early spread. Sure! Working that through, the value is 0.2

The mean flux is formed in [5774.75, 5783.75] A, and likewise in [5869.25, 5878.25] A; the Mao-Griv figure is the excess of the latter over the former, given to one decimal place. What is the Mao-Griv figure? 1.8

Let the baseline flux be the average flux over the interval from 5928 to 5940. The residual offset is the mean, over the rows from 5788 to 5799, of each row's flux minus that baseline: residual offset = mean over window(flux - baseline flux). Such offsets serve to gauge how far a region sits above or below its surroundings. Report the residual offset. 0.3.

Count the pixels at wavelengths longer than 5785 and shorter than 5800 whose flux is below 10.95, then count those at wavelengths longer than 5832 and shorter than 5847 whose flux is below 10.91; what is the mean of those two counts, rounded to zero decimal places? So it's 2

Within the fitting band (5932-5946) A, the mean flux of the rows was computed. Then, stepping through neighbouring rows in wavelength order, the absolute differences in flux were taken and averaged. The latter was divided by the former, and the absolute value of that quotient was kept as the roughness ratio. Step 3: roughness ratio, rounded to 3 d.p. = 0.031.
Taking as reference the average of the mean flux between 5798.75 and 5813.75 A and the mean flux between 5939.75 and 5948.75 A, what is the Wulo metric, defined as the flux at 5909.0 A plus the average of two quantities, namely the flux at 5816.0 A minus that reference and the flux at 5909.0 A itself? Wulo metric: 16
